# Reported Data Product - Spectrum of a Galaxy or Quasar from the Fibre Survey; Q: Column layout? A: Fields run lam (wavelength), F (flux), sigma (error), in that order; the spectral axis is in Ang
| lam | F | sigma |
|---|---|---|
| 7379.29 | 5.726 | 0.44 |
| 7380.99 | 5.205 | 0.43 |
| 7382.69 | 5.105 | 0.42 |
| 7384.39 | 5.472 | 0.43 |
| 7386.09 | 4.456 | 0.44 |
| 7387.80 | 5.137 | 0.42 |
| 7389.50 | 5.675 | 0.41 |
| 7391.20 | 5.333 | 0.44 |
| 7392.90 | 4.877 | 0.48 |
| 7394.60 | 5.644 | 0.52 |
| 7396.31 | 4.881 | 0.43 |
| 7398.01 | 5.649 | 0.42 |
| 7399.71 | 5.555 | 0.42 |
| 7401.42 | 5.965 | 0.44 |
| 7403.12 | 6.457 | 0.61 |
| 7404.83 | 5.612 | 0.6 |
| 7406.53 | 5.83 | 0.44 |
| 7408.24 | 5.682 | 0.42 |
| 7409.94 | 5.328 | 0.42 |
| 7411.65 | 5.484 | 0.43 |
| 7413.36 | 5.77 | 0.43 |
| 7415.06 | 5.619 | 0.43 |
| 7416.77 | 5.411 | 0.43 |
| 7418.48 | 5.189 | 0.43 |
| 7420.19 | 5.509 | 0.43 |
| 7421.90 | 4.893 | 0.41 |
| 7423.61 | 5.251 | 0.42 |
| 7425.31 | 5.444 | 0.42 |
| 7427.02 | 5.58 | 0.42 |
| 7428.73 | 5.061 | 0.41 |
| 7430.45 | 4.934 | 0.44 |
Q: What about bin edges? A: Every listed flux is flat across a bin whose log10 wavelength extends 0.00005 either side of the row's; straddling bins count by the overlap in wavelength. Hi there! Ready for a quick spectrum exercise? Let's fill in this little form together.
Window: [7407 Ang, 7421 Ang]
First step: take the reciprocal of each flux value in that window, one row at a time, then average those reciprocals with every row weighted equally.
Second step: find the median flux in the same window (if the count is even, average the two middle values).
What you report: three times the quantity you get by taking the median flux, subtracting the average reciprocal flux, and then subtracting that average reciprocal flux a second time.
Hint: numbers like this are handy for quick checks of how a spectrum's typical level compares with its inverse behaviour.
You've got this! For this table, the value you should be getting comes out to 15.4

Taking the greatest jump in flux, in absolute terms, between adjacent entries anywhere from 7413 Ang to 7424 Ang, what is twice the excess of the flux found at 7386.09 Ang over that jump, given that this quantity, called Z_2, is 7.7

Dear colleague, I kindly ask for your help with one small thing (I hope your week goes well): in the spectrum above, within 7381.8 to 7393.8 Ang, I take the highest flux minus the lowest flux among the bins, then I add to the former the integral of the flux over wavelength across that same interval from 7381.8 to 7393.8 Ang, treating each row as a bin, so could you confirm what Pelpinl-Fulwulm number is 63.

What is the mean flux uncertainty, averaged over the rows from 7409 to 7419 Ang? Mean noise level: 0.428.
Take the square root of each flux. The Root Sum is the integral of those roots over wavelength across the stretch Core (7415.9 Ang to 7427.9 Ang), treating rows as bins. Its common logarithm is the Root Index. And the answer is 1.44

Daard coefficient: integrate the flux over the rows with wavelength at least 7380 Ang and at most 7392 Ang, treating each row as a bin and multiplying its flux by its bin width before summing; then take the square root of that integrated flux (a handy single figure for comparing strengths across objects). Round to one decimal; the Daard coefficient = 7.9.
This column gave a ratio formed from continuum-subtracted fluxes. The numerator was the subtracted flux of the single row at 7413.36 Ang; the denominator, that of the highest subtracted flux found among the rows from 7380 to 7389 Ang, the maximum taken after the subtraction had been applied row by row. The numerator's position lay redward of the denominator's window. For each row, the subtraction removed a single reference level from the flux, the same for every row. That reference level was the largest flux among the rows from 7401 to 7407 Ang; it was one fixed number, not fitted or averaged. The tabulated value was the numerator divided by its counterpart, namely 0.70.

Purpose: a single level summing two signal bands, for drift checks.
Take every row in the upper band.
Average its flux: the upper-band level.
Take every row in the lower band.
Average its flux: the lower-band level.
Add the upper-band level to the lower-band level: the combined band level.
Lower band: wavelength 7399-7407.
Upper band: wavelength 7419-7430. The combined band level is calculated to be 11.2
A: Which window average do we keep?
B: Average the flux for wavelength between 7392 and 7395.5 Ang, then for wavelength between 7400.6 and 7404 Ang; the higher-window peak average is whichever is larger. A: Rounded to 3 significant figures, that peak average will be 6.21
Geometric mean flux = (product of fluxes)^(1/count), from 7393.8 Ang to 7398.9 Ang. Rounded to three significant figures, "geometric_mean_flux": 5.38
